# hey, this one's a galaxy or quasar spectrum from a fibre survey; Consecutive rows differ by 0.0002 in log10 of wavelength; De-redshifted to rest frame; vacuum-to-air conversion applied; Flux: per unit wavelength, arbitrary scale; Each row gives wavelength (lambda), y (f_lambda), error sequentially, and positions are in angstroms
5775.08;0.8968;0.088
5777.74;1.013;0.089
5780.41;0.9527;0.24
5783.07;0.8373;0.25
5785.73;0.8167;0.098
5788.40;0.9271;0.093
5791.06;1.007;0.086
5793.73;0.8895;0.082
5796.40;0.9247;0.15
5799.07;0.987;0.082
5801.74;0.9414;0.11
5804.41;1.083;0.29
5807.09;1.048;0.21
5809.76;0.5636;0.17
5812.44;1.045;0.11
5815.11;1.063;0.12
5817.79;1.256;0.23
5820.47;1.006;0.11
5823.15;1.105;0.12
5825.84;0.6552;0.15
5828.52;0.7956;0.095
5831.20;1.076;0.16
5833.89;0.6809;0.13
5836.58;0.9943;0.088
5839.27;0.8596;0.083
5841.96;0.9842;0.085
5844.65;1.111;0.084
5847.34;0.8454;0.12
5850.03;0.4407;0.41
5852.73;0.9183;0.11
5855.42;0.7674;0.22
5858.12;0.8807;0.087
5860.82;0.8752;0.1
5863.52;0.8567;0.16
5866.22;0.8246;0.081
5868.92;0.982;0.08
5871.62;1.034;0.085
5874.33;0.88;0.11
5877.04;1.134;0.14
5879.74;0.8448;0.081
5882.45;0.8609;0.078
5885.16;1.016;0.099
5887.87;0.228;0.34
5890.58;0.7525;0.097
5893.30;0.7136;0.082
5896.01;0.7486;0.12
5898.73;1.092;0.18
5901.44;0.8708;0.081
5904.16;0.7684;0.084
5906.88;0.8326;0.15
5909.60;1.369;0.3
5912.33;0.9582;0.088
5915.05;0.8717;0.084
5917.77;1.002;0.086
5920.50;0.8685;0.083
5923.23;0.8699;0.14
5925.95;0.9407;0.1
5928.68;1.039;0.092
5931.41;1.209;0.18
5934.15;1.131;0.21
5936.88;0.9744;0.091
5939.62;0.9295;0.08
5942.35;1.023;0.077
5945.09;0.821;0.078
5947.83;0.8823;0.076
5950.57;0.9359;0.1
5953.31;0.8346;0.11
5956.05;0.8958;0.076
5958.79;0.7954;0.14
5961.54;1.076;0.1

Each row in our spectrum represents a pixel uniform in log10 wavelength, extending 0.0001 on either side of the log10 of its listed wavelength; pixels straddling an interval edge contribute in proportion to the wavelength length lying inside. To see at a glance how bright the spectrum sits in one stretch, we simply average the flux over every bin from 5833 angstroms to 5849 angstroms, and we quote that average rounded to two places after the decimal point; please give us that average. 0.91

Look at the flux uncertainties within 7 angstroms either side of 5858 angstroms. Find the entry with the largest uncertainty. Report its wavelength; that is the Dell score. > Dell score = 5855.42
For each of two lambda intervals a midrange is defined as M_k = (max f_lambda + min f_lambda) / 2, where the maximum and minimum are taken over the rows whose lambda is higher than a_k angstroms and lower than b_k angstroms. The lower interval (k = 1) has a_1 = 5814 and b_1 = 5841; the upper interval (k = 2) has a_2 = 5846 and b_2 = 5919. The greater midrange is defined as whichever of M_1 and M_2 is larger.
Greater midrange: 0.96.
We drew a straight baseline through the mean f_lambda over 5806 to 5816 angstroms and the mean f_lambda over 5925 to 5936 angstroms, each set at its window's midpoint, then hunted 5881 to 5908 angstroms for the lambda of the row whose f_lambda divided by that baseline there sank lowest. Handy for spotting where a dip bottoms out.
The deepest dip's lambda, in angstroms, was 5887.87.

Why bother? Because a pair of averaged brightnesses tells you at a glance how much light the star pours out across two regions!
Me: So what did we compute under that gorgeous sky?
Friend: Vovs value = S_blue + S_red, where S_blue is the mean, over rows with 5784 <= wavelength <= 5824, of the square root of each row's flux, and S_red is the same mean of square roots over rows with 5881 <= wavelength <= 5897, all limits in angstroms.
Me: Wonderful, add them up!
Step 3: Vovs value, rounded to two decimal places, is 1.82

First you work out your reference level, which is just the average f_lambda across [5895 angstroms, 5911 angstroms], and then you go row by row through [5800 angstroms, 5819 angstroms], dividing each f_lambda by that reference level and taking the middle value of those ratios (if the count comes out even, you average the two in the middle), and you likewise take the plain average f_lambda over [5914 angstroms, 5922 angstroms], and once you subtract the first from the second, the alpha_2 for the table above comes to -0.19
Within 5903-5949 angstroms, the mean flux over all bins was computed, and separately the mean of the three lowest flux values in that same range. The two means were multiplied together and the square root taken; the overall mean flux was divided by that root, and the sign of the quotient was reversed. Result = -1.10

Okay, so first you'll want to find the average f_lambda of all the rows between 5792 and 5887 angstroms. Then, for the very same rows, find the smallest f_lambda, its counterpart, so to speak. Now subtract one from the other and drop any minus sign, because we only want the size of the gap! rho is 0.48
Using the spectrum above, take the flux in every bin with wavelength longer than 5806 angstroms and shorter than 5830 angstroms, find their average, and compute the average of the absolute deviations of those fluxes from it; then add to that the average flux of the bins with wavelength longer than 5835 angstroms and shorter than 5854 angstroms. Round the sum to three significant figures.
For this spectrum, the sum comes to 1.06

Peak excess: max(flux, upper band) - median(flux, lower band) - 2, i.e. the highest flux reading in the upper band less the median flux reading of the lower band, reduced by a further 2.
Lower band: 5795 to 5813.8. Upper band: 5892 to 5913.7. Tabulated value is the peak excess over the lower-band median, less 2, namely -1.62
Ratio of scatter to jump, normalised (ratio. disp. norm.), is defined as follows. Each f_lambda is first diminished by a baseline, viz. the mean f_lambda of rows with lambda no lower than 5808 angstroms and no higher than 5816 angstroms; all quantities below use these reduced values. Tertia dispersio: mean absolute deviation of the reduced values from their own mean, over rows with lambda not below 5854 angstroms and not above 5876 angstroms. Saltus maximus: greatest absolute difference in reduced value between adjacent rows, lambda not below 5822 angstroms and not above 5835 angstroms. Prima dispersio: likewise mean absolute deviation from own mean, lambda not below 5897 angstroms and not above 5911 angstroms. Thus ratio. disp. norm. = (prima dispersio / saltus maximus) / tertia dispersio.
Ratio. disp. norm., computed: 7.2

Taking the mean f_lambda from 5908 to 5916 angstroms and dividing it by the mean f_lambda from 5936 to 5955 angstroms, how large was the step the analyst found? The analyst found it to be 1.17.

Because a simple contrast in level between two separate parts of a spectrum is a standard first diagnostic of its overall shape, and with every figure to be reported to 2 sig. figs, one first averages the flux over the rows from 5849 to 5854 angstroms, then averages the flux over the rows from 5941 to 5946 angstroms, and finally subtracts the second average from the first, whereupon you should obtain -0.24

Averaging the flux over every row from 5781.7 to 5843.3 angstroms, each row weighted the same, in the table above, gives 0.937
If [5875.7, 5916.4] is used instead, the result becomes 0.871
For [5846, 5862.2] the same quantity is 0.788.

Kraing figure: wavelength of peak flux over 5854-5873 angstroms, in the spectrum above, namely 5871.62 angstroms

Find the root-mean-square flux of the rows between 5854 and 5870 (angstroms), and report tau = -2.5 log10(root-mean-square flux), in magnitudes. 0.16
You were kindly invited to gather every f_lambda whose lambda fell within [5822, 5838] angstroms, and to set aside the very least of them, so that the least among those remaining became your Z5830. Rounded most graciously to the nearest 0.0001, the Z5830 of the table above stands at 0.6809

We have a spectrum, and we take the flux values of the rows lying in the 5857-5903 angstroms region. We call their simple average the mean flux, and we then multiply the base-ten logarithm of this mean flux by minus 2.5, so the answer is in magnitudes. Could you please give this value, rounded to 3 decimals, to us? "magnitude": 0.166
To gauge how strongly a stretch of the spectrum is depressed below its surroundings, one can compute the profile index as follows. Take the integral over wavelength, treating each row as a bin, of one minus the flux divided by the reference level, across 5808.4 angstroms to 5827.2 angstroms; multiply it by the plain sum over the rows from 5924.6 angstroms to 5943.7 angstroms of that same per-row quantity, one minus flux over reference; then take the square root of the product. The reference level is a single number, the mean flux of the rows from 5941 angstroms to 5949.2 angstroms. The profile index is 1.0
